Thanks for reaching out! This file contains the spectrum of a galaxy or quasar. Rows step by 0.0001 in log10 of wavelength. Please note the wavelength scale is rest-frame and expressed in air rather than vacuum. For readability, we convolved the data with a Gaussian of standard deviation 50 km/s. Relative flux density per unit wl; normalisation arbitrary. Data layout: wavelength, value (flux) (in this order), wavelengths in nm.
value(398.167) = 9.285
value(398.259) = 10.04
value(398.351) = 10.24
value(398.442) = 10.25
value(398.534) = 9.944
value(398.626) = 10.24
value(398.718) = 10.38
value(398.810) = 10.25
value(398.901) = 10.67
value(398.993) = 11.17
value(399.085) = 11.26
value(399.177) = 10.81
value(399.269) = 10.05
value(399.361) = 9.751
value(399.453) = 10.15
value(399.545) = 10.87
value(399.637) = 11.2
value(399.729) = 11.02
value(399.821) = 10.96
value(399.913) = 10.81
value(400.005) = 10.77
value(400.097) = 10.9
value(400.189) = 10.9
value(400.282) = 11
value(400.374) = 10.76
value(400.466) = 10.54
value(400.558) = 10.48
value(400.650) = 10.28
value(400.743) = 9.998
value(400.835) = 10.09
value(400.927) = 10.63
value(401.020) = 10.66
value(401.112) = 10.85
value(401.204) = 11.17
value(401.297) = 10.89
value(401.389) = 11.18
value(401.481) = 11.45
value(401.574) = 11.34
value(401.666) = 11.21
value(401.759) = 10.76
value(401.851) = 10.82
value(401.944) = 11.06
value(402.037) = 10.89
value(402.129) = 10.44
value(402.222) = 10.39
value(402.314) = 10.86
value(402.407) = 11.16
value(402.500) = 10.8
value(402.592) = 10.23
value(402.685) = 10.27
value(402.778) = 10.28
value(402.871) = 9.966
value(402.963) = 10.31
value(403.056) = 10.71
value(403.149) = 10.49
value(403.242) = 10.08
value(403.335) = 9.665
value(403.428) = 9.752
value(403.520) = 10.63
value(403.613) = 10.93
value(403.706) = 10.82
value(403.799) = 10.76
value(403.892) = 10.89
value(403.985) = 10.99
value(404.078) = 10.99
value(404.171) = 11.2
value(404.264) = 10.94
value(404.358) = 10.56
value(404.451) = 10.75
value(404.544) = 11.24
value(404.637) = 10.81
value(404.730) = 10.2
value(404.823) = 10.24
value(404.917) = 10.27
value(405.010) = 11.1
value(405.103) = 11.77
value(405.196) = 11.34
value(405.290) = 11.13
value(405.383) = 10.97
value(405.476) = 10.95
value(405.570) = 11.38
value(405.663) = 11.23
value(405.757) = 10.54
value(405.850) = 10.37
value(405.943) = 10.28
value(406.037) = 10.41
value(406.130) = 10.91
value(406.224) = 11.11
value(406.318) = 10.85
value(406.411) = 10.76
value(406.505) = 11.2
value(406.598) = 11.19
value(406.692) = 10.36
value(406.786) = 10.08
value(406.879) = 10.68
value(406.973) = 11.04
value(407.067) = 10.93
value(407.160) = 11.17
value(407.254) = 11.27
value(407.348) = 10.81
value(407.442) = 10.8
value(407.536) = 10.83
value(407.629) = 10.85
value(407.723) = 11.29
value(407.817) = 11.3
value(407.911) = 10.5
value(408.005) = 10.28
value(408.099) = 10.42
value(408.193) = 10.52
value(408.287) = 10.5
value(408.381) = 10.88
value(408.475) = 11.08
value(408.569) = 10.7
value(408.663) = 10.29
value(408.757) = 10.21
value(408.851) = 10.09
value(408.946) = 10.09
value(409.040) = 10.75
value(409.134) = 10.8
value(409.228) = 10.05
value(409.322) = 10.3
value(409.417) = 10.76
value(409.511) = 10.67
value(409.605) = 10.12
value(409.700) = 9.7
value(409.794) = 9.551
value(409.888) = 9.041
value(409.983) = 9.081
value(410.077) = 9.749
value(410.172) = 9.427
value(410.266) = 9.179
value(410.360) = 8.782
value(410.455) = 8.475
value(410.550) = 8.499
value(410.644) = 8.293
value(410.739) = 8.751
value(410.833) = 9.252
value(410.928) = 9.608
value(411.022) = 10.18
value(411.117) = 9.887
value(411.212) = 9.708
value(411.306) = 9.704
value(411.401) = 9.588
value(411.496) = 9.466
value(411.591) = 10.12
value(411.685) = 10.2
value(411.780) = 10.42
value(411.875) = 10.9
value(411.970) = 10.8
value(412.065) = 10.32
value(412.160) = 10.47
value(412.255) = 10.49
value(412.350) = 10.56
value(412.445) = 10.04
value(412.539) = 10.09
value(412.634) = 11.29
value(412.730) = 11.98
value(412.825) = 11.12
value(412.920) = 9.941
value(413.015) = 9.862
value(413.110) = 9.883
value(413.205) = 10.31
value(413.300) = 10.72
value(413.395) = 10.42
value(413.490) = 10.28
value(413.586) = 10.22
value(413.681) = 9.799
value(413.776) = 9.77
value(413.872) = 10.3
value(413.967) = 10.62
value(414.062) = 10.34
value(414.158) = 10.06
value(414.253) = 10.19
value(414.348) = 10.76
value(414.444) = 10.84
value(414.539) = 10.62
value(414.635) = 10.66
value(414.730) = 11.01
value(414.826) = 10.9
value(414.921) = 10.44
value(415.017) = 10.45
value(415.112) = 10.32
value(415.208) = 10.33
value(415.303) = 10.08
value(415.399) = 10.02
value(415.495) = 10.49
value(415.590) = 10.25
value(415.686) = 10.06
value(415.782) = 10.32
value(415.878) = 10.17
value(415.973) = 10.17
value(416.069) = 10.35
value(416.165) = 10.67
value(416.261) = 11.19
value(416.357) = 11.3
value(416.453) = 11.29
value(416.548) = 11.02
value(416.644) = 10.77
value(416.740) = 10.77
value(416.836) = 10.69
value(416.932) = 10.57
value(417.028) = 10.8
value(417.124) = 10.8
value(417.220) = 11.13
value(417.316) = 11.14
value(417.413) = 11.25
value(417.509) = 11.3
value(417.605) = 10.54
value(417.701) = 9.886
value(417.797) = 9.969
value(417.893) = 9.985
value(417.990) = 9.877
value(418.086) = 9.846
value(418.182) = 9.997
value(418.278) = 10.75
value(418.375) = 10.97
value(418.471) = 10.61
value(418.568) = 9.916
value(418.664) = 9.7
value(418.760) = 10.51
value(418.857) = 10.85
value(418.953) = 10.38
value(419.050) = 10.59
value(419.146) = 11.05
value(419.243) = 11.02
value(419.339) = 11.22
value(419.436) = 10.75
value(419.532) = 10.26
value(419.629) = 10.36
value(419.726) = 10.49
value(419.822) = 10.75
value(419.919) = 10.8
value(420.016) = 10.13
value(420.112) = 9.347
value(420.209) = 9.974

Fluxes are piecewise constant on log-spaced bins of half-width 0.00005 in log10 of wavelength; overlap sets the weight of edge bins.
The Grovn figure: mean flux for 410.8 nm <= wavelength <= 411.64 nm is 9.7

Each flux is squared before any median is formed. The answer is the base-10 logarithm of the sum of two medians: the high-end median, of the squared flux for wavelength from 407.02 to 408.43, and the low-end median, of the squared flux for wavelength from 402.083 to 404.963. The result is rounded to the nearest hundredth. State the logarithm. 2.36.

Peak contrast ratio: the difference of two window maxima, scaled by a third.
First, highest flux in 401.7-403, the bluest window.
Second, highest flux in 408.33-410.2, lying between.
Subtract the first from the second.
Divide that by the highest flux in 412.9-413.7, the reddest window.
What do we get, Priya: -0.007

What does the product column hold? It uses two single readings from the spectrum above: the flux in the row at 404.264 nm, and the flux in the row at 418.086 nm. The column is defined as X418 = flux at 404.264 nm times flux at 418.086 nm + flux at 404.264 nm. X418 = 119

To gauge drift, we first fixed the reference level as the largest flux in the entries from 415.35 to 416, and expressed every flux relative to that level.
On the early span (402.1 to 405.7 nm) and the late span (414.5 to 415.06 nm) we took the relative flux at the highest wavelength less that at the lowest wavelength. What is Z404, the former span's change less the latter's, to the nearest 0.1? 1.0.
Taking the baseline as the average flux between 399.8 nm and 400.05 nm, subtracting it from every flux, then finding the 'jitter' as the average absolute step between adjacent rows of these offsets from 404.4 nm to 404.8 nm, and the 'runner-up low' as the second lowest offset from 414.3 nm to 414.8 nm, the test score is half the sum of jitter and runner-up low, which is 0.16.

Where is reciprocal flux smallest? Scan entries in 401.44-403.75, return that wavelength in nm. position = 401.481 nm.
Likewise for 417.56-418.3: 418.278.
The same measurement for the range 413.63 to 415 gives 414.730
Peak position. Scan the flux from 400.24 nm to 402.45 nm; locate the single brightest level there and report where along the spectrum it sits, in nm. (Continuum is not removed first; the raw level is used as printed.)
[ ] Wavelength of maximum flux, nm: 401.481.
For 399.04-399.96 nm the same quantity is 399.085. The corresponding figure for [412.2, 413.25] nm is 412.730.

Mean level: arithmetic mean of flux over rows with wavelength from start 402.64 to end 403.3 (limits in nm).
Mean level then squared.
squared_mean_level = 106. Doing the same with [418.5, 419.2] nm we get 109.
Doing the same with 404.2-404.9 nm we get 114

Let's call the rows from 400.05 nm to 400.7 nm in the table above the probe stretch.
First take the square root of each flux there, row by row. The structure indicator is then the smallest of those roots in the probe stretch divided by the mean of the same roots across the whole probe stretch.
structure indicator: 0.981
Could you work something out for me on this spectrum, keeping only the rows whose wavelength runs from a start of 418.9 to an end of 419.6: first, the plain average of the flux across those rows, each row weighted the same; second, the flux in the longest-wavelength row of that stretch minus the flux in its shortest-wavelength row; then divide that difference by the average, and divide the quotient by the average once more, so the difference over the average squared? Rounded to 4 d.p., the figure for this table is -0.0010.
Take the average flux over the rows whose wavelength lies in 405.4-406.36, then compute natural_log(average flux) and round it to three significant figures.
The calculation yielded 2.38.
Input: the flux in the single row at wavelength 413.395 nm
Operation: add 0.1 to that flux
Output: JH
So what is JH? 10.5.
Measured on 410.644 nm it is 8.4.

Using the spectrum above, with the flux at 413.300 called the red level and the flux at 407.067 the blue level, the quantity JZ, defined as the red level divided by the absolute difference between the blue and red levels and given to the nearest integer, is 51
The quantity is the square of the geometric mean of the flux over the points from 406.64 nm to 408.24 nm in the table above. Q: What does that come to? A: 116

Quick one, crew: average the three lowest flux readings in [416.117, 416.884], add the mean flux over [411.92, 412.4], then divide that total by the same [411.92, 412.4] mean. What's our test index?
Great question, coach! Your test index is 2.02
